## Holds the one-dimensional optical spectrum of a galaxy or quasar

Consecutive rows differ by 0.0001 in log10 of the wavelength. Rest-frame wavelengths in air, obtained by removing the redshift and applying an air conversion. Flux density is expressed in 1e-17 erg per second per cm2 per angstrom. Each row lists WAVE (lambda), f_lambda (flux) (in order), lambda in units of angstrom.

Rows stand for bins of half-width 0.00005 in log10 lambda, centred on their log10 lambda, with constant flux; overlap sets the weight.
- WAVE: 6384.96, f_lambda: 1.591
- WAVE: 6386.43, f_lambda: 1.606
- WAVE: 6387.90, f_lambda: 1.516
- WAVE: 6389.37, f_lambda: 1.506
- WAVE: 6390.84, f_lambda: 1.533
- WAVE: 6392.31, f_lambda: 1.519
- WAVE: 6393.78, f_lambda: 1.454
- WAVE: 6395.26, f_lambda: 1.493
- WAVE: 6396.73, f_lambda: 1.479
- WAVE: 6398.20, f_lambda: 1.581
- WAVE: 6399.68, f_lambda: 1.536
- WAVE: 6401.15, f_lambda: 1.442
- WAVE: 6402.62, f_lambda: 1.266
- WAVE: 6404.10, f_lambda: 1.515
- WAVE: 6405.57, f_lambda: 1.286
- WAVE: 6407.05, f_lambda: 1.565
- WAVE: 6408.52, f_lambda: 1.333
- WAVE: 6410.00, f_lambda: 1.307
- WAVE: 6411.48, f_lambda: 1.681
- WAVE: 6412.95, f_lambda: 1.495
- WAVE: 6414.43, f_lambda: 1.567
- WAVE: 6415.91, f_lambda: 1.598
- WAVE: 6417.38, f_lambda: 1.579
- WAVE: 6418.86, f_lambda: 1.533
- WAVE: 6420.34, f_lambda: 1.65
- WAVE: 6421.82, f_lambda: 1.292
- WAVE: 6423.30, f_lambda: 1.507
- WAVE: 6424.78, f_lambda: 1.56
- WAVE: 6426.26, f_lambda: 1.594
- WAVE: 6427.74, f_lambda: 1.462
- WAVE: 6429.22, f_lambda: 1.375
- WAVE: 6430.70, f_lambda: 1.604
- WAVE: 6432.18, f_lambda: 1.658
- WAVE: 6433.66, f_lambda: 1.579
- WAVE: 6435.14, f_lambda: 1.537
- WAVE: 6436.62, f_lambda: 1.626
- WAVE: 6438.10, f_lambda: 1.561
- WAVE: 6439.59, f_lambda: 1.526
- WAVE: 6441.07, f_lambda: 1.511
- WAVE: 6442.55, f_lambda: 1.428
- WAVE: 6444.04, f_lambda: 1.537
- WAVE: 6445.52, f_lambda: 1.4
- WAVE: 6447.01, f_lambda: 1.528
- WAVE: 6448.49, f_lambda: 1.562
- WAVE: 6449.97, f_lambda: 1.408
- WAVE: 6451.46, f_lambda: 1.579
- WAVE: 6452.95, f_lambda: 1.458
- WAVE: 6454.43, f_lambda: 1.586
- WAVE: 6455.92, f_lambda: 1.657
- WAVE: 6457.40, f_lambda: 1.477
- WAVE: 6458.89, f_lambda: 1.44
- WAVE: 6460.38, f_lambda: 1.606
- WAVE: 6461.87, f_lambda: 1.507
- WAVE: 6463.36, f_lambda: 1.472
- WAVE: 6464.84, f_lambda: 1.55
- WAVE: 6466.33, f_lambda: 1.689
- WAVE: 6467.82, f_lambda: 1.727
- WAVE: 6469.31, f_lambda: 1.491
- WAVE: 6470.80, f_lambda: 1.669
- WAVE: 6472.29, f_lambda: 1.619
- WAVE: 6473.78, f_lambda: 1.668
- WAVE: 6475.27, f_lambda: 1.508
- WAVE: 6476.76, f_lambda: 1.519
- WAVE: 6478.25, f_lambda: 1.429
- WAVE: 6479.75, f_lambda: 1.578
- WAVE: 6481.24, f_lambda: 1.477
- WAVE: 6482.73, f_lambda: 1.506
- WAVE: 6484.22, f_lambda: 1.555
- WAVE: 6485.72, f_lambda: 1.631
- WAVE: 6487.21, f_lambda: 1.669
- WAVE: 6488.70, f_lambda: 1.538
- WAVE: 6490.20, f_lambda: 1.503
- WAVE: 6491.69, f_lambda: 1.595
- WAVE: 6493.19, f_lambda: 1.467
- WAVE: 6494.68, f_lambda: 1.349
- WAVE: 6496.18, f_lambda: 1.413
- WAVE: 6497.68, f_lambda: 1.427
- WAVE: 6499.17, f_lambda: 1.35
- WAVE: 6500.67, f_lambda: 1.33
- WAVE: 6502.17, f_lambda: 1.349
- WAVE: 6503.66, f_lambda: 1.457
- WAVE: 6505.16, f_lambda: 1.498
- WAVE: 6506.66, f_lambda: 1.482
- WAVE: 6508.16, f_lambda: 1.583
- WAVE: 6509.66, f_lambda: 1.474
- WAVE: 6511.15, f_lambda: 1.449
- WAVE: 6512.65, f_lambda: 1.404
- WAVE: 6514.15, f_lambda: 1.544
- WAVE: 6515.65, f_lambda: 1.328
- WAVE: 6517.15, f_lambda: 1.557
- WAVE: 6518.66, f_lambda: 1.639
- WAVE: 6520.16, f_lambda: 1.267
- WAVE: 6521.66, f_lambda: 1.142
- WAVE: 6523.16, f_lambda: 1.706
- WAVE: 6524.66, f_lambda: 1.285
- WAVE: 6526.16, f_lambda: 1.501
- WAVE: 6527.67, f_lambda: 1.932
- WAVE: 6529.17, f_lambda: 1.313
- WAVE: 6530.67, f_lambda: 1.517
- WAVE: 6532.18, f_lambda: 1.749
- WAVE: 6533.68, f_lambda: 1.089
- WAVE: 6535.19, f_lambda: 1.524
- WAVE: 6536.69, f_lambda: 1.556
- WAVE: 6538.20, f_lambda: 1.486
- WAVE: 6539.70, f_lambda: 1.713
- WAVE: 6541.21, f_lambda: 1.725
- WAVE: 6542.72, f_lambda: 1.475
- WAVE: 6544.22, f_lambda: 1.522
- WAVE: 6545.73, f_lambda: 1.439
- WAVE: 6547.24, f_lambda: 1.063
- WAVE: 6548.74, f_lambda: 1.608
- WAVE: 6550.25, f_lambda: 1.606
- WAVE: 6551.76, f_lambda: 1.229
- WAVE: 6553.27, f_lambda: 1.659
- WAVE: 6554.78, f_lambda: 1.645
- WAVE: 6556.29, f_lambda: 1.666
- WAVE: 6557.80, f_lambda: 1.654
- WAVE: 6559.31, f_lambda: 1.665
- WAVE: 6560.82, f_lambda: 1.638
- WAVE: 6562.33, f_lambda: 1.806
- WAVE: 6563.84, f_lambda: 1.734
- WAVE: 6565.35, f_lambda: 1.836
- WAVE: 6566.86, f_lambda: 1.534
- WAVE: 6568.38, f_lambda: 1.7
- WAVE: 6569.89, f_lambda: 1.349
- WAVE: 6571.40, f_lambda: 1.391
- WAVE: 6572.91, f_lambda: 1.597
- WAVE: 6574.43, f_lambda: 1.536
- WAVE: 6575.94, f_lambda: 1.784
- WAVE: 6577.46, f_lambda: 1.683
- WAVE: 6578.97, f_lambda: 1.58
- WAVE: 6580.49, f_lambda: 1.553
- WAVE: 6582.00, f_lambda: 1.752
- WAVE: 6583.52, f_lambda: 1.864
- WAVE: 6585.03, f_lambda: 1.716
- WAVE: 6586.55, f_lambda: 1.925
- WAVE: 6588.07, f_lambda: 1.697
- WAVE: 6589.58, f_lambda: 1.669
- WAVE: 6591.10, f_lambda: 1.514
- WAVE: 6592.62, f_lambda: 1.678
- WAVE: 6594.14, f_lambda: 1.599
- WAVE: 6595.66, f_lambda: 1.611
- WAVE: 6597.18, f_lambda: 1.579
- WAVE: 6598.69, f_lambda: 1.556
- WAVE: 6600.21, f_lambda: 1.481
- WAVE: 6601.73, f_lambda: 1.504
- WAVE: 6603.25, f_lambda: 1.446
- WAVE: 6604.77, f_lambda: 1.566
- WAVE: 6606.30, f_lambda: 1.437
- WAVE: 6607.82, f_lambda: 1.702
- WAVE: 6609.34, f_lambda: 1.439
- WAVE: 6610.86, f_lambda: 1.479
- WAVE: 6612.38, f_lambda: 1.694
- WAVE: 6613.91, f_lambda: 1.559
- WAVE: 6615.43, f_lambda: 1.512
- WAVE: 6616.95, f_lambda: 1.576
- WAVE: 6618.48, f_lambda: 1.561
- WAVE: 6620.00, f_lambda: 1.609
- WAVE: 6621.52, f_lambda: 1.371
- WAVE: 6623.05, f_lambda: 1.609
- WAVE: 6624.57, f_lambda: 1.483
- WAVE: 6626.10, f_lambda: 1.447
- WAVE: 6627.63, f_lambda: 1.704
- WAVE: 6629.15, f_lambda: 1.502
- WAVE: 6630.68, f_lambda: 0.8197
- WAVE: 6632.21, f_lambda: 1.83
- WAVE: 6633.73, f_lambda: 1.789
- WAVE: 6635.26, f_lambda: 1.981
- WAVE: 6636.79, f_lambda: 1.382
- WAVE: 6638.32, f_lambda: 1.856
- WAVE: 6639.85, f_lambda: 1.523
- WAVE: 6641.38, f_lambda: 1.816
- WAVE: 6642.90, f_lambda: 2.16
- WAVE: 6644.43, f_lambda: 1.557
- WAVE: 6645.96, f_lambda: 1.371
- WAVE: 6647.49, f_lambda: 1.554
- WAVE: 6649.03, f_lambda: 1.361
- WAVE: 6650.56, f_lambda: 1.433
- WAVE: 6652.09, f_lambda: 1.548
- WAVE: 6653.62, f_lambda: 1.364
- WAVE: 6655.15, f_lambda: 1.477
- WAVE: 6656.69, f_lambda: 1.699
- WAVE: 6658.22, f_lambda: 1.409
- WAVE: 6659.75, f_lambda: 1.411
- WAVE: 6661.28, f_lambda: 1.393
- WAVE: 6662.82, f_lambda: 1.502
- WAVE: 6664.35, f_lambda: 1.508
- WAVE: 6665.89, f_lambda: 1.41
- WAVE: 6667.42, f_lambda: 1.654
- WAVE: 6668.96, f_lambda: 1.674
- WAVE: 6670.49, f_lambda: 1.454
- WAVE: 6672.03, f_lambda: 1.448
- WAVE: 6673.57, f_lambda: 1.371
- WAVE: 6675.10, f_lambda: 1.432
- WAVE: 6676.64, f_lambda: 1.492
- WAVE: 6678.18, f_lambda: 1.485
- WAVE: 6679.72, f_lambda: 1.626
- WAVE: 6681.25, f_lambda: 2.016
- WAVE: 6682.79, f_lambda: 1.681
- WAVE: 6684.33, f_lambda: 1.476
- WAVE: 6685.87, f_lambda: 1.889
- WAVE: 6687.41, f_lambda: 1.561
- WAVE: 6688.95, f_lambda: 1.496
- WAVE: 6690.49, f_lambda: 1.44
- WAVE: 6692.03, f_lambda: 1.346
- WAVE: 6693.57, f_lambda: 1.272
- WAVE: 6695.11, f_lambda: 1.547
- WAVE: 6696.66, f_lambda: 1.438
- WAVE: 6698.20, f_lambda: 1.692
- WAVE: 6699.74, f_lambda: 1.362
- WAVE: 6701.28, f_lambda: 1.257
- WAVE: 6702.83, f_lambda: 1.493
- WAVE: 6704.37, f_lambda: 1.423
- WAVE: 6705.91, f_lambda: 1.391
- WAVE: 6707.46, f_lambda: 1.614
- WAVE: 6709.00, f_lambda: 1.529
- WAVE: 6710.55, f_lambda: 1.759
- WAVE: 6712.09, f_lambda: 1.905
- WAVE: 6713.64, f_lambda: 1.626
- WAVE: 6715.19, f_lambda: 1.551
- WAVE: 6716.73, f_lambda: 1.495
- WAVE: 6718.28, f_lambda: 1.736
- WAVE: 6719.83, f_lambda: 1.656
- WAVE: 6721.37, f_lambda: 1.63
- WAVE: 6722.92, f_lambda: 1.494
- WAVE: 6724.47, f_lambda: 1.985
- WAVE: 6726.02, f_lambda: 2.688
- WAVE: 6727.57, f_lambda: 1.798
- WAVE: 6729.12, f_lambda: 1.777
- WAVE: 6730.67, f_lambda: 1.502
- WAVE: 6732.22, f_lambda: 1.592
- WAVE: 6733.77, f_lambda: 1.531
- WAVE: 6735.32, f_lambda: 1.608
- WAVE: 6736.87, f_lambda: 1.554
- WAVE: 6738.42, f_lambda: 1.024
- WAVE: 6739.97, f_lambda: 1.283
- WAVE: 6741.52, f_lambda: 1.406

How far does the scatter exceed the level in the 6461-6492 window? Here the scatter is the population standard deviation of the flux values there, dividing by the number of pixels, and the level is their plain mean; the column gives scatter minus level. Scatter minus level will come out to -1.49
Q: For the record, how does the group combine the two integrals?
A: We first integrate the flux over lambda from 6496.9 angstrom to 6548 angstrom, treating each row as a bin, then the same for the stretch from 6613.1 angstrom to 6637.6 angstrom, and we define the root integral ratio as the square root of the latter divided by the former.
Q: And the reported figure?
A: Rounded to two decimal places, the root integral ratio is 0.71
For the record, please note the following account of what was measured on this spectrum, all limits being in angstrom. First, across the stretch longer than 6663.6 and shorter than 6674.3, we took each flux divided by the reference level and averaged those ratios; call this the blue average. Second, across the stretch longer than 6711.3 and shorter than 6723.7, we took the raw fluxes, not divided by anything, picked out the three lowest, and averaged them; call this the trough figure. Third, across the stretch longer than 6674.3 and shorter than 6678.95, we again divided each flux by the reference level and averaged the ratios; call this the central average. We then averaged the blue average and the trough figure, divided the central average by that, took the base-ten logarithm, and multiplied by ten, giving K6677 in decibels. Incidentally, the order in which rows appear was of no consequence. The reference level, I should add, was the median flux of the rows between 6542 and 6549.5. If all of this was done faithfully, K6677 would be -1.0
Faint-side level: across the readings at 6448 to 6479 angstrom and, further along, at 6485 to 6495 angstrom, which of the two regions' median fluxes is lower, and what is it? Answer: 1.54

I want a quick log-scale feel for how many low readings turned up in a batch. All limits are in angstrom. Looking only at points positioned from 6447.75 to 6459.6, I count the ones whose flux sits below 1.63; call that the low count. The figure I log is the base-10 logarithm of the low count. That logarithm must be 0.85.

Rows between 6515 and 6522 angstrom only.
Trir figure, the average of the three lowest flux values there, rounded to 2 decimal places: 1.25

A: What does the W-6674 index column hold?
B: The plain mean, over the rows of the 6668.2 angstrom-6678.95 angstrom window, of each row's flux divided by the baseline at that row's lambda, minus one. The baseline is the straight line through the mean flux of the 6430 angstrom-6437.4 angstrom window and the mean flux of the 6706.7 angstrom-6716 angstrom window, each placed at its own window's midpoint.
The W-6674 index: -0.11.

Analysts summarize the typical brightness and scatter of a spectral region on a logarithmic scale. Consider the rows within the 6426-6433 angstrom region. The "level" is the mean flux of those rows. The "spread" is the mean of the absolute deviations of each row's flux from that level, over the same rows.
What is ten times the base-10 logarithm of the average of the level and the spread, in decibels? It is -0.88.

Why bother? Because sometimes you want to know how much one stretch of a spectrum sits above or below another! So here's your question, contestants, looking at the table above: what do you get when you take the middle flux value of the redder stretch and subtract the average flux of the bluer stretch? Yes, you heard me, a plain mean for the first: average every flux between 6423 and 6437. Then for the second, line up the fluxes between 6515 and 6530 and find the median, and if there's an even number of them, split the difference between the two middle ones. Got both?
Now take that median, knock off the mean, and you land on -0.14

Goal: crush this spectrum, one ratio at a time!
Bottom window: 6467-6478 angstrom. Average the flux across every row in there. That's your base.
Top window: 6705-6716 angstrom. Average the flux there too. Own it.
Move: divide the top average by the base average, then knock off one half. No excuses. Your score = 0.52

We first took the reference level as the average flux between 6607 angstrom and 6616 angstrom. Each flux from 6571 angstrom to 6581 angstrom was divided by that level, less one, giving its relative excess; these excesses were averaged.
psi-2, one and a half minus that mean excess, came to 1.48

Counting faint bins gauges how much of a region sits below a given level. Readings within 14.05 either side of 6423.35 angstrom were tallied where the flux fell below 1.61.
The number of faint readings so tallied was 15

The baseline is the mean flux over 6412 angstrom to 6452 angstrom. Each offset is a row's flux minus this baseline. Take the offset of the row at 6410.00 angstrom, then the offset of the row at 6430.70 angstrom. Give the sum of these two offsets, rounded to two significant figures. -0.15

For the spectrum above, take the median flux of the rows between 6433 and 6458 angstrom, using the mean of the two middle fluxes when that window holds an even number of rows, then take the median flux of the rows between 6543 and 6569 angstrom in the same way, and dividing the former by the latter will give 0.93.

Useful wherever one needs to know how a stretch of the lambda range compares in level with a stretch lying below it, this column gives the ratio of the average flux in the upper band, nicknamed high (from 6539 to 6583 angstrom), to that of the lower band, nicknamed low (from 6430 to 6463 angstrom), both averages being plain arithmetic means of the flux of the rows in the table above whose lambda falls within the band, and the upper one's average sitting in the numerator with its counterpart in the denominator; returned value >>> 1.04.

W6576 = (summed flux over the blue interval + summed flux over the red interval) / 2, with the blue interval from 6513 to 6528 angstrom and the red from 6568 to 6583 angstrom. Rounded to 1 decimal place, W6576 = 15.4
